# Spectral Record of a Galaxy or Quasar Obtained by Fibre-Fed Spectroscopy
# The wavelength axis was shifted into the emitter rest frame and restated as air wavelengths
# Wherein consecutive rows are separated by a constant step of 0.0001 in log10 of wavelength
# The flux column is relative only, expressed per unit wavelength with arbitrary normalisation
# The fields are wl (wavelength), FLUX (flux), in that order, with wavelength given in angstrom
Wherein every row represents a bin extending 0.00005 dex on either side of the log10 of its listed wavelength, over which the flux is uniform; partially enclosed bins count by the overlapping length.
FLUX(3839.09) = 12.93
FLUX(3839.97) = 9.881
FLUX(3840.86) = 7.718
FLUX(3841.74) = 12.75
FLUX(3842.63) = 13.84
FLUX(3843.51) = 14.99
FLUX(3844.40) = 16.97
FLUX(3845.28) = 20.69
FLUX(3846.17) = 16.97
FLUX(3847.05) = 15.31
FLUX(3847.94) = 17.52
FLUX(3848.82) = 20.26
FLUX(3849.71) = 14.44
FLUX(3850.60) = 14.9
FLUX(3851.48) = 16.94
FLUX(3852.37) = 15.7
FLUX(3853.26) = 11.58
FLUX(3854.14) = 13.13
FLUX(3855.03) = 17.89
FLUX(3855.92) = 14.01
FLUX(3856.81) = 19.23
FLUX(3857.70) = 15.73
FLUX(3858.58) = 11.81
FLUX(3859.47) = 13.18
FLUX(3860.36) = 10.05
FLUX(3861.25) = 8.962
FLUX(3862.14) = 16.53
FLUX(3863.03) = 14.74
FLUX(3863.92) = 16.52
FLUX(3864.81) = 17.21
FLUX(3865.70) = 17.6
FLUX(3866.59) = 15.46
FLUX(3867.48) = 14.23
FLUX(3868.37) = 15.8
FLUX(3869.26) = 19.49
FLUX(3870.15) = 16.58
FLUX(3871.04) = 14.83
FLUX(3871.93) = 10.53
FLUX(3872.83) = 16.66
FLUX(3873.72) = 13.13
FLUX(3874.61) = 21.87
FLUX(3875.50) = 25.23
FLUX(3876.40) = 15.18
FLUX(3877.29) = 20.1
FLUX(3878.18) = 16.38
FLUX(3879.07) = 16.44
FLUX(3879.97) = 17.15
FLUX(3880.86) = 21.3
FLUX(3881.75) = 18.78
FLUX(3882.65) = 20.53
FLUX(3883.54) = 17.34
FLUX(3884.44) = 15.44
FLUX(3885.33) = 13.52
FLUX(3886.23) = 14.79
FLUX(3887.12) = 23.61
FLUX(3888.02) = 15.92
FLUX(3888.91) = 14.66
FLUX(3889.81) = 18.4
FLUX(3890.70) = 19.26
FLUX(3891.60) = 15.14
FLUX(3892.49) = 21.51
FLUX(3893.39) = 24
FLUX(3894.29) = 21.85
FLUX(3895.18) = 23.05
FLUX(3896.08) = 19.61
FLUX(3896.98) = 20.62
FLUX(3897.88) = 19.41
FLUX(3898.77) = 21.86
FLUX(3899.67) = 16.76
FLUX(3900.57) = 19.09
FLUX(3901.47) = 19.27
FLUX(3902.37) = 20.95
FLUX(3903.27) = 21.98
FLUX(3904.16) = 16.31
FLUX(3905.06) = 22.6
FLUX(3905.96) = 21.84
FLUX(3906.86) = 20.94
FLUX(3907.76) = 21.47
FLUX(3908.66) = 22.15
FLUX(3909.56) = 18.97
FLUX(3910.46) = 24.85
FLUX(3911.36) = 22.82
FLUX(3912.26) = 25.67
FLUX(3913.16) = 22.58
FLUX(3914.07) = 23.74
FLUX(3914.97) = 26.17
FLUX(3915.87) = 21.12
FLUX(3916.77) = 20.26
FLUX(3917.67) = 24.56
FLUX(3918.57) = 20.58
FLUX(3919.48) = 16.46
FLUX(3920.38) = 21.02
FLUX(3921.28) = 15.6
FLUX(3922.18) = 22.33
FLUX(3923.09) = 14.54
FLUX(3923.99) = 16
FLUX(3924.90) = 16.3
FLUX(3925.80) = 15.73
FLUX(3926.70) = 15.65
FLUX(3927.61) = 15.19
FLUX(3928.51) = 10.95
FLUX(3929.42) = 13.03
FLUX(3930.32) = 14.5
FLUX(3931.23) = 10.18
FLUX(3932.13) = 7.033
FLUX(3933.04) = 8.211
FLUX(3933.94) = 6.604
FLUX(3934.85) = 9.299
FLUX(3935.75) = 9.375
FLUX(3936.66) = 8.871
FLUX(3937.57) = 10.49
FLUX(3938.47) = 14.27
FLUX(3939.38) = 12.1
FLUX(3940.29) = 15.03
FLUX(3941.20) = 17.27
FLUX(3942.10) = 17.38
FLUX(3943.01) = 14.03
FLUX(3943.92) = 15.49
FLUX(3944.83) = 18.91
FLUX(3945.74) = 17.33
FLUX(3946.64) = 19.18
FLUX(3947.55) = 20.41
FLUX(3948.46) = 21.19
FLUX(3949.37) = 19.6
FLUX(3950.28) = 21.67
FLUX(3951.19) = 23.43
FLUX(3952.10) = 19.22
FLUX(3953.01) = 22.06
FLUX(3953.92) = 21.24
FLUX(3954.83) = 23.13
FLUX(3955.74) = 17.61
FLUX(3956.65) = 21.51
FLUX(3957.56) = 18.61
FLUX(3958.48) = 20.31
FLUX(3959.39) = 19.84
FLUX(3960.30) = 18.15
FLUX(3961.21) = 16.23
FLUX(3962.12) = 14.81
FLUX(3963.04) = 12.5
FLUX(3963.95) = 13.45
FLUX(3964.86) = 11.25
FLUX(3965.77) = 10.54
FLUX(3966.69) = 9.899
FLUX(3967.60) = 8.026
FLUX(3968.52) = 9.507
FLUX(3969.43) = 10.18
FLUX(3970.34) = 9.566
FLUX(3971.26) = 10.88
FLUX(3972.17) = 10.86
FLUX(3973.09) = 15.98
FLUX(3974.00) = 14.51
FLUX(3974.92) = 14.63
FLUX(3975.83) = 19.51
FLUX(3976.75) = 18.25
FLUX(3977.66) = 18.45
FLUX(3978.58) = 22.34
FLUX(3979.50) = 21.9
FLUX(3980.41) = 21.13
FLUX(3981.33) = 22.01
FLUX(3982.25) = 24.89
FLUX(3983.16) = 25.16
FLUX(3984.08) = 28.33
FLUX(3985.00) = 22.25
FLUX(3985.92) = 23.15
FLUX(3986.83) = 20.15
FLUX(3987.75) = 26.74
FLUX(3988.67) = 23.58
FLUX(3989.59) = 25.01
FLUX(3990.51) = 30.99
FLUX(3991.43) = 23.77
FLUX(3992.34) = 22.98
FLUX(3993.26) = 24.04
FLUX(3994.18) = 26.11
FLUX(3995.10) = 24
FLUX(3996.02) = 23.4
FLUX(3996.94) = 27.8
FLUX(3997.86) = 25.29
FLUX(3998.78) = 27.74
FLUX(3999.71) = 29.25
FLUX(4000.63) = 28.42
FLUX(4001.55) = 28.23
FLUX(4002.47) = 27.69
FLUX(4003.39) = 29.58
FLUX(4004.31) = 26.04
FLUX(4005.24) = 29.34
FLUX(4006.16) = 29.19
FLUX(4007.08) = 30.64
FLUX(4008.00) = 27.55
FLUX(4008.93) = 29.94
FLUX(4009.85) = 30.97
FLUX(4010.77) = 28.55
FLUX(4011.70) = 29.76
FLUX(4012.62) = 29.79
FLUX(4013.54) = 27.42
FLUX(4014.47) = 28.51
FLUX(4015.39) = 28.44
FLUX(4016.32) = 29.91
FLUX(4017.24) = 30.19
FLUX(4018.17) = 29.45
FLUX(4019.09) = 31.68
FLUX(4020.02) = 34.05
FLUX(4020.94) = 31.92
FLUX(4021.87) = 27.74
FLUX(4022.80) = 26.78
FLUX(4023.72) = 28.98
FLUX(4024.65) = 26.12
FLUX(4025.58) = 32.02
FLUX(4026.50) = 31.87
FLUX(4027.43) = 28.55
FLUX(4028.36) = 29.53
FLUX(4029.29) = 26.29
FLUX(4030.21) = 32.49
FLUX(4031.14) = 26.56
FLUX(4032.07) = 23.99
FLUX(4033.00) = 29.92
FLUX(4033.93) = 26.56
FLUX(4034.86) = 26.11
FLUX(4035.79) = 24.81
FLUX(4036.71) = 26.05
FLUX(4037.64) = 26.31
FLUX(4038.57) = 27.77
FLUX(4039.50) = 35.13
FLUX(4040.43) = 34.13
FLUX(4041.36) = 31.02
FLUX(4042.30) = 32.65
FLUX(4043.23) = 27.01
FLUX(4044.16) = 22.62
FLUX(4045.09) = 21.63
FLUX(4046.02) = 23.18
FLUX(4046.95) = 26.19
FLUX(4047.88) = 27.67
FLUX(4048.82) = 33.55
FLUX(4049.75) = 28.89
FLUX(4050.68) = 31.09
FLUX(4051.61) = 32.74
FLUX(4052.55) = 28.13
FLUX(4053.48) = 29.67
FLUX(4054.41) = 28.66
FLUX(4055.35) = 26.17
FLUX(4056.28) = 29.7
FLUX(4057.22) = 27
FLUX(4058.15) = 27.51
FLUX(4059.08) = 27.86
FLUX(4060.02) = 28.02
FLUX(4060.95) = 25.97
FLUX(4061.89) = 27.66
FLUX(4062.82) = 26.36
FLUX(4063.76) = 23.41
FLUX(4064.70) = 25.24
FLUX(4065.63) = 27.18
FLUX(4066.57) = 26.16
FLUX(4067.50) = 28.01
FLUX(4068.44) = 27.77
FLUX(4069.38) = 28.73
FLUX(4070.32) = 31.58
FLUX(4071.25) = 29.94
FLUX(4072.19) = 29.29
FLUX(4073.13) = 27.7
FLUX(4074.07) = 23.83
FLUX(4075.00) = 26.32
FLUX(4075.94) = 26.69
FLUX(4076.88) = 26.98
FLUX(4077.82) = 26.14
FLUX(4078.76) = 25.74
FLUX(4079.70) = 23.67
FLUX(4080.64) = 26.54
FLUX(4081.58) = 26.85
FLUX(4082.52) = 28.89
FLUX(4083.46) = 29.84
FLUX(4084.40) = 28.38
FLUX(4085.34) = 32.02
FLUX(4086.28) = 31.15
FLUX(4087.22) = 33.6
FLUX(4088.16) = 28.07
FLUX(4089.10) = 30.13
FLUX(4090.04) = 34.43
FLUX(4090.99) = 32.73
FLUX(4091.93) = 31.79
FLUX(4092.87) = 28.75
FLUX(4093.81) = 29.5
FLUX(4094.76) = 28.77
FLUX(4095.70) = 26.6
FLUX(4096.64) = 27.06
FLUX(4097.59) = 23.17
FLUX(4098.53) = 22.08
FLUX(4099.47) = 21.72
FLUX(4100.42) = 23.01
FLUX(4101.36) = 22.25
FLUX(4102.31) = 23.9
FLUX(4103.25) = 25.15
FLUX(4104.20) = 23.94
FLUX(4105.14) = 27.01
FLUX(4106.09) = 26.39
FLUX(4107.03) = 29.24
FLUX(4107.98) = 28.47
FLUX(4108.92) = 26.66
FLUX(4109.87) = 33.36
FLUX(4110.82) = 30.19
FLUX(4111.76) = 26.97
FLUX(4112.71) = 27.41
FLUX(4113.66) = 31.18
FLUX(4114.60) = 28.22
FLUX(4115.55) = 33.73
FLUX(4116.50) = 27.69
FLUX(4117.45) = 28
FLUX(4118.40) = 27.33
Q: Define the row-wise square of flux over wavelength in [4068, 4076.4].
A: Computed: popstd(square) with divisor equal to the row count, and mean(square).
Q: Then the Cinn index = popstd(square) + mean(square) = 906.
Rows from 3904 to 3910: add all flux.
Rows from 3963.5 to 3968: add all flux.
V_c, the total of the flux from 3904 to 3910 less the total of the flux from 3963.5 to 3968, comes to 91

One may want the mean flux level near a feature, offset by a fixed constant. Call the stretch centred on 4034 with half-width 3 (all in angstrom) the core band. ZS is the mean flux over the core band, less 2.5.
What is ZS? 24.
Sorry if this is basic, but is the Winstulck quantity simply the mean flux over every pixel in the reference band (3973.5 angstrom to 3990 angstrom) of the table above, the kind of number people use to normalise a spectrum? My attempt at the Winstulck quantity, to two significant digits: 22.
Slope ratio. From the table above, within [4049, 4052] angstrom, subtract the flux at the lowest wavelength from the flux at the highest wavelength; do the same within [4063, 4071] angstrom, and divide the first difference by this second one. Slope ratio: 0.5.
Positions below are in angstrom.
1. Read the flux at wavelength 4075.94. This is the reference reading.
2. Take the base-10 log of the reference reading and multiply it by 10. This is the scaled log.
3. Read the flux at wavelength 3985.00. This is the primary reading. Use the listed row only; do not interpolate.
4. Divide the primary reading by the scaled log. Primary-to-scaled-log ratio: 1.56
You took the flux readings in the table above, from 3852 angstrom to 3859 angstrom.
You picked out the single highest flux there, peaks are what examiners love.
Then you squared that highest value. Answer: 370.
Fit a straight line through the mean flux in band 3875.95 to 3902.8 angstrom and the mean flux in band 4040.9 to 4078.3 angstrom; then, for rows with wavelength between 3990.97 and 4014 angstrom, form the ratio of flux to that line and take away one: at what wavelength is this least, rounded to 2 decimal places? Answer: 3992.34 angstrom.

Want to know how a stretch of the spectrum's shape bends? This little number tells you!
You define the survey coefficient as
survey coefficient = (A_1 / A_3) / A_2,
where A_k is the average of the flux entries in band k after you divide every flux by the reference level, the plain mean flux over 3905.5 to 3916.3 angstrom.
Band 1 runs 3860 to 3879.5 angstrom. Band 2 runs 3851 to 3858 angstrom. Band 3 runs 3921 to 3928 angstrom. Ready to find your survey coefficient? 1.4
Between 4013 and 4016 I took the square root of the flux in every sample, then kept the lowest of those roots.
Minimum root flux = 5.2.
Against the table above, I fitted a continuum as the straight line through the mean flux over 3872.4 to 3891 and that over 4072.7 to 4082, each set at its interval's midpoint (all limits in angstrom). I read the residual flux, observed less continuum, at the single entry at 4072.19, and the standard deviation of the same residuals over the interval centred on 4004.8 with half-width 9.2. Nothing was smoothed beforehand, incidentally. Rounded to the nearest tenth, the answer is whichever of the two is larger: 3.5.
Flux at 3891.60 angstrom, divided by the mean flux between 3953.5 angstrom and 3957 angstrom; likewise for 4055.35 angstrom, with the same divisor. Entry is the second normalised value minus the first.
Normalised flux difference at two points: 0.53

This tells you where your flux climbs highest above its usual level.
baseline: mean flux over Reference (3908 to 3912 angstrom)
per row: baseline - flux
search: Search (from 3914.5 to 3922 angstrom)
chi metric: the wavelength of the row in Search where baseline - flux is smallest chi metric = 3914.97 angstrom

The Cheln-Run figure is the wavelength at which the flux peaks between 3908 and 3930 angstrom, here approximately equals 3914.97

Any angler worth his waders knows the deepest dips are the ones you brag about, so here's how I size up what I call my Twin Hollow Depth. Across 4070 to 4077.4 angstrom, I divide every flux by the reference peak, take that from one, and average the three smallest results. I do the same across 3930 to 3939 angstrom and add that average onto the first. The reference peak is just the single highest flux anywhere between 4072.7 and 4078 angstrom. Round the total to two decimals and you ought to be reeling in 0.43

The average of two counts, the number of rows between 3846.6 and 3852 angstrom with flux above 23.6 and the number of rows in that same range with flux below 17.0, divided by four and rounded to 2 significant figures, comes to 0.50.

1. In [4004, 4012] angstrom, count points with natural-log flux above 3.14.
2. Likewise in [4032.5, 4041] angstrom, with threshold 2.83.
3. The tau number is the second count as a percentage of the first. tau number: 100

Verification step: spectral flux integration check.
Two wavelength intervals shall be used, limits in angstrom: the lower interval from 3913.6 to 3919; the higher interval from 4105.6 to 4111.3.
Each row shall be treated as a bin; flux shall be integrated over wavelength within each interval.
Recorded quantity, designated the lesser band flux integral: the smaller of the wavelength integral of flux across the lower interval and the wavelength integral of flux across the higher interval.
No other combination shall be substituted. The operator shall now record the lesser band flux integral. 123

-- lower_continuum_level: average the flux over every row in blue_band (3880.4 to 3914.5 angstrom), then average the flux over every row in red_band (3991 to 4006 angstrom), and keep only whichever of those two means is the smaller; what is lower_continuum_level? 20.1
